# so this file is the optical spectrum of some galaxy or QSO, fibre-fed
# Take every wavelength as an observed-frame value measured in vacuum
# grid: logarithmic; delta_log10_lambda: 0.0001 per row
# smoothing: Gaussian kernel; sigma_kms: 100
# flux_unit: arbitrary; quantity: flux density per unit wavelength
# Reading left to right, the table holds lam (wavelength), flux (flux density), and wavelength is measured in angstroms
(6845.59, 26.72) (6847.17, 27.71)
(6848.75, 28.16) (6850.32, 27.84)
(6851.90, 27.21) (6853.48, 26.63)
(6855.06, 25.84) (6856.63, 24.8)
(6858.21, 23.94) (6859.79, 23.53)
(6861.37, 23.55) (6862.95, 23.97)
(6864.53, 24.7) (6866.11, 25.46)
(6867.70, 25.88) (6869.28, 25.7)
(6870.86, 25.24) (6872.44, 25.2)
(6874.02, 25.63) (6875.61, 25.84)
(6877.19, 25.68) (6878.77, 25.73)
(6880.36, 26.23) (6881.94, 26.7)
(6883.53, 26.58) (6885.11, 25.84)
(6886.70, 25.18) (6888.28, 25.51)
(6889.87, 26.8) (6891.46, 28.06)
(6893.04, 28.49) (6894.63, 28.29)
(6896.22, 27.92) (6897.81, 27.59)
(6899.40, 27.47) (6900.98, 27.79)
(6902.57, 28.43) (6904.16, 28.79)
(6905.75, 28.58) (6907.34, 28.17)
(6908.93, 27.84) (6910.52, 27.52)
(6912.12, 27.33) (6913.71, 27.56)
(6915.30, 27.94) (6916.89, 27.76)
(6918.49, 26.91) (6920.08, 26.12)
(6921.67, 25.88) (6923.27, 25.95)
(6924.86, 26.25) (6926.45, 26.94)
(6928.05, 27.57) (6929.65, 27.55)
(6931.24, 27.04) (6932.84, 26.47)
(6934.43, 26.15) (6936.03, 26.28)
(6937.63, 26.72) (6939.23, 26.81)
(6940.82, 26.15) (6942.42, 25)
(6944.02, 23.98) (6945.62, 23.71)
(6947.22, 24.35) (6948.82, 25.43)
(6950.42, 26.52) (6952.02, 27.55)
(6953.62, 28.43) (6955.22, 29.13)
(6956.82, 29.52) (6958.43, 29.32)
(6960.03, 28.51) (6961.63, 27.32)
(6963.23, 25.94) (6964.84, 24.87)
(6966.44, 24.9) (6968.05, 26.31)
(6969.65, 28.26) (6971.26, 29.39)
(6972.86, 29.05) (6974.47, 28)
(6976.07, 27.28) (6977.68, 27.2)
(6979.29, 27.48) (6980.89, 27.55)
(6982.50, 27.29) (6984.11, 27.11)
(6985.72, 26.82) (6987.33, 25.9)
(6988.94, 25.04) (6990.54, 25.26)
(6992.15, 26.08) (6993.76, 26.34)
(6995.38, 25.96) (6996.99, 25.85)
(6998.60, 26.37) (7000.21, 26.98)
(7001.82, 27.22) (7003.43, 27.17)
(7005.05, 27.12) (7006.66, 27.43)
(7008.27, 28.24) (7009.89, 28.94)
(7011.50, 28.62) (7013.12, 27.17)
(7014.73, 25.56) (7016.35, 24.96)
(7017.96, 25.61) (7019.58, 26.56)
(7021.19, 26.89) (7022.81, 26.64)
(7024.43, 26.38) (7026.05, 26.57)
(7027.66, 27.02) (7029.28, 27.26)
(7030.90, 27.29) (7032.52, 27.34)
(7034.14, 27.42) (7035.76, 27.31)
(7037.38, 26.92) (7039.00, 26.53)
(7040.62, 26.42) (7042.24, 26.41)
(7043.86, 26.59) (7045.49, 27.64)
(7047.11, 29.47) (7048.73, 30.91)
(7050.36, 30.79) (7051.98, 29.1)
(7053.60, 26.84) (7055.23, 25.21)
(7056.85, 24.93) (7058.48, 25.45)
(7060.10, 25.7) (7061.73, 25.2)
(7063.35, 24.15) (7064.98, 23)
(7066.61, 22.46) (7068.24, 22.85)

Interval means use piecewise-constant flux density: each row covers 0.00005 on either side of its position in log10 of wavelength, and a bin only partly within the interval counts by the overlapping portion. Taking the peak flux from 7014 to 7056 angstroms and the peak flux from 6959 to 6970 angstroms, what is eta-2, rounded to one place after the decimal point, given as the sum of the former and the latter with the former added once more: 90.3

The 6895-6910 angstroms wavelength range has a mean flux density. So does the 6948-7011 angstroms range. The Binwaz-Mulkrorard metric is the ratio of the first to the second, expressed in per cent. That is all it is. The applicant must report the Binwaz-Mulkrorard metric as 103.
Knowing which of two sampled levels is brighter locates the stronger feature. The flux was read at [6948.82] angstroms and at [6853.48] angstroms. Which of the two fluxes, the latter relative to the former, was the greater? 26.6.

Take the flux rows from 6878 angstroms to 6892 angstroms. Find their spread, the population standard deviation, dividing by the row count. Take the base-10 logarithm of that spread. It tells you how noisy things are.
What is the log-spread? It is -0.088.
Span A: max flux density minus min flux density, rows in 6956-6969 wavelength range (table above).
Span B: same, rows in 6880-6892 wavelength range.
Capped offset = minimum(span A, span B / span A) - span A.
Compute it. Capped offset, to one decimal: -4.0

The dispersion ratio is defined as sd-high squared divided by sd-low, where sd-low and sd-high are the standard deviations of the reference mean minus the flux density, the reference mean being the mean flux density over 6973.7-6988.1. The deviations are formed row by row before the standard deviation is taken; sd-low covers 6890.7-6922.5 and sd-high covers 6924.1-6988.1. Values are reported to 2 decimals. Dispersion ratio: 2.84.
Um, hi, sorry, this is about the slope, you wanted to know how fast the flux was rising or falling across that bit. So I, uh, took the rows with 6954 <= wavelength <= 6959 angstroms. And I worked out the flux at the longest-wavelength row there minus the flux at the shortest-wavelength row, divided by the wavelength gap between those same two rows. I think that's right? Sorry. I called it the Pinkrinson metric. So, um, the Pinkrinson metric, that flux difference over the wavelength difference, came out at 0.1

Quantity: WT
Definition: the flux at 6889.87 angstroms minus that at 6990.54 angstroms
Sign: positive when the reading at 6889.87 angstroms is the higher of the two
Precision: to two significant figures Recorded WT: 1.5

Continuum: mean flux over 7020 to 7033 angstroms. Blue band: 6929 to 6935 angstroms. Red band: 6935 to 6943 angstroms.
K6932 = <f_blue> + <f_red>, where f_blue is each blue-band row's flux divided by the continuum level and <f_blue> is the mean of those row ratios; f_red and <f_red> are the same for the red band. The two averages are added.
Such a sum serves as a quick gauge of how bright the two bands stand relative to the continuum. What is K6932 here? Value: 1.97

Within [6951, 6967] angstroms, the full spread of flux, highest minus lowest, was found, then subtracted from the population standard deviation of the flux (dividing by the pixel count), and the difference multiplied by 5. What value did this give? -15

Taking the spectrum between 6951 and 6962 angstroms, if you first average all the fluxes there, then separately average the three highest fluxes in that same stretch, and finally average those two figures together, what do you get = 28.9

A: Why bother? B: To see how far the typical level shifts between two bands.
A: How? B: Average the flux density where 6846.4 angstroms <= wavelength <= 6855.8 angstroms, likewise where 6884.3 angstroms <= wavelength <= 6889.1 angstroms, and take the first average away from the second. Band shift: -1.7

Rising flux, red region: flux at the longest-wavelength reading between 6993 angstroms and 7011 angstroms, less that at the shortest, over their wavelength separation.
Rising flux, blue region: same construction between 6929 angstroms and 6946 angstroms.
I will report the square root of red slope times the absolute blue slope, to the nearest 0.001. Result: 0.197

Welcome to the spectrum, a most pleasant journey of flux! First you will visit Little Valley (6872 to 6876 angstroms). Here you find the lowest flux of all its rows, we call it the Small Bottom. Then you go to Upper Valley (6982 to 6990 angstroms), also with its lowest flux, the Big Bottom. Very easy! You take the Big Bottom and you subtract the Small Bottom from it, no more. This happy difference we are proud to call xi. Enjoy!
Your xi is -0.2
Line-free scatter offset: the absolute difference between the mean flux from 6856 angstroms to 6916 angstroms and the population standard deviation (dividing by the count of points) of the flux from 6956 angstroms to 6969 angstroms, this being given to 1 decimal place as 24.7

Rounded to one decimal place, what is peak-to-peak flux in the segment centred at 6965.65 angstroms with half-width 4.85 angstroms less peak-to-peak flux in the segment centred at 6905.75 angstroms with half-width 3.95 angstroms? 2.4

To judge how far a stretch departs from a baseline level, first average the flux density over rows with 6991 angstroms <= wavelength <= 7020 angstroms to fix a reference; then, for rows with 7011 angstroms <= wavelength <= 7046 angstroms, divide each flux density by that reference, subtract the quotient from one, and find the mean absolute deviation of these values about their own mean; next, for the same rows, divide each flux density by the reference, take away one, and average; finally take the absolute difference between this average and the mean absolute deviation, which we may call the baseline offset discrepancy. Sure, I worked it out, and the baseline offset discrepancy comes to 0.022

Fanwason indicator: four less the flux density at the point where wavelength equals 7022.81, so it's -22.6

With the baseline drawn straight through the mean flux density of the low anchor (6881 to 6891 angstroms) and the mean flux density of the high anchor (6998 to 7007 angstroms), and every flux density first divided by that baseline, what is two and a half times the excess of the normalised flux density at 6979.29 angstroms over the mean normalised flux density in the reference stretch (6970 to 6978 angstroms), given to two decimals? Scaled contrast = -0.07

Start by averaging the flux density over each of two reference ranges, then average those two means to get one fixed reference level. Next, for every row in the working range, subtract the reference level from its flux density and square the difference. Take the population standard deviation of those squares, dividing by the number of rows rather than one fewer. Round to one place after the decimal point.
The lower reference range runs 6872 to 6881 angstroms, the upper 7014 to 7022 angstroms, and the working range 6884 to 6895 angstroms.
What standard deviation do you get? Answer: 2.9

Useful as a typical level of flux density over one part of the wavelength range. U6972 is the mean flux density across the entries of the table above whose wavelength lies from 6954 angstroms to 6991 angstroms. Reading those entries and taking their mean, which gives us 27.3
